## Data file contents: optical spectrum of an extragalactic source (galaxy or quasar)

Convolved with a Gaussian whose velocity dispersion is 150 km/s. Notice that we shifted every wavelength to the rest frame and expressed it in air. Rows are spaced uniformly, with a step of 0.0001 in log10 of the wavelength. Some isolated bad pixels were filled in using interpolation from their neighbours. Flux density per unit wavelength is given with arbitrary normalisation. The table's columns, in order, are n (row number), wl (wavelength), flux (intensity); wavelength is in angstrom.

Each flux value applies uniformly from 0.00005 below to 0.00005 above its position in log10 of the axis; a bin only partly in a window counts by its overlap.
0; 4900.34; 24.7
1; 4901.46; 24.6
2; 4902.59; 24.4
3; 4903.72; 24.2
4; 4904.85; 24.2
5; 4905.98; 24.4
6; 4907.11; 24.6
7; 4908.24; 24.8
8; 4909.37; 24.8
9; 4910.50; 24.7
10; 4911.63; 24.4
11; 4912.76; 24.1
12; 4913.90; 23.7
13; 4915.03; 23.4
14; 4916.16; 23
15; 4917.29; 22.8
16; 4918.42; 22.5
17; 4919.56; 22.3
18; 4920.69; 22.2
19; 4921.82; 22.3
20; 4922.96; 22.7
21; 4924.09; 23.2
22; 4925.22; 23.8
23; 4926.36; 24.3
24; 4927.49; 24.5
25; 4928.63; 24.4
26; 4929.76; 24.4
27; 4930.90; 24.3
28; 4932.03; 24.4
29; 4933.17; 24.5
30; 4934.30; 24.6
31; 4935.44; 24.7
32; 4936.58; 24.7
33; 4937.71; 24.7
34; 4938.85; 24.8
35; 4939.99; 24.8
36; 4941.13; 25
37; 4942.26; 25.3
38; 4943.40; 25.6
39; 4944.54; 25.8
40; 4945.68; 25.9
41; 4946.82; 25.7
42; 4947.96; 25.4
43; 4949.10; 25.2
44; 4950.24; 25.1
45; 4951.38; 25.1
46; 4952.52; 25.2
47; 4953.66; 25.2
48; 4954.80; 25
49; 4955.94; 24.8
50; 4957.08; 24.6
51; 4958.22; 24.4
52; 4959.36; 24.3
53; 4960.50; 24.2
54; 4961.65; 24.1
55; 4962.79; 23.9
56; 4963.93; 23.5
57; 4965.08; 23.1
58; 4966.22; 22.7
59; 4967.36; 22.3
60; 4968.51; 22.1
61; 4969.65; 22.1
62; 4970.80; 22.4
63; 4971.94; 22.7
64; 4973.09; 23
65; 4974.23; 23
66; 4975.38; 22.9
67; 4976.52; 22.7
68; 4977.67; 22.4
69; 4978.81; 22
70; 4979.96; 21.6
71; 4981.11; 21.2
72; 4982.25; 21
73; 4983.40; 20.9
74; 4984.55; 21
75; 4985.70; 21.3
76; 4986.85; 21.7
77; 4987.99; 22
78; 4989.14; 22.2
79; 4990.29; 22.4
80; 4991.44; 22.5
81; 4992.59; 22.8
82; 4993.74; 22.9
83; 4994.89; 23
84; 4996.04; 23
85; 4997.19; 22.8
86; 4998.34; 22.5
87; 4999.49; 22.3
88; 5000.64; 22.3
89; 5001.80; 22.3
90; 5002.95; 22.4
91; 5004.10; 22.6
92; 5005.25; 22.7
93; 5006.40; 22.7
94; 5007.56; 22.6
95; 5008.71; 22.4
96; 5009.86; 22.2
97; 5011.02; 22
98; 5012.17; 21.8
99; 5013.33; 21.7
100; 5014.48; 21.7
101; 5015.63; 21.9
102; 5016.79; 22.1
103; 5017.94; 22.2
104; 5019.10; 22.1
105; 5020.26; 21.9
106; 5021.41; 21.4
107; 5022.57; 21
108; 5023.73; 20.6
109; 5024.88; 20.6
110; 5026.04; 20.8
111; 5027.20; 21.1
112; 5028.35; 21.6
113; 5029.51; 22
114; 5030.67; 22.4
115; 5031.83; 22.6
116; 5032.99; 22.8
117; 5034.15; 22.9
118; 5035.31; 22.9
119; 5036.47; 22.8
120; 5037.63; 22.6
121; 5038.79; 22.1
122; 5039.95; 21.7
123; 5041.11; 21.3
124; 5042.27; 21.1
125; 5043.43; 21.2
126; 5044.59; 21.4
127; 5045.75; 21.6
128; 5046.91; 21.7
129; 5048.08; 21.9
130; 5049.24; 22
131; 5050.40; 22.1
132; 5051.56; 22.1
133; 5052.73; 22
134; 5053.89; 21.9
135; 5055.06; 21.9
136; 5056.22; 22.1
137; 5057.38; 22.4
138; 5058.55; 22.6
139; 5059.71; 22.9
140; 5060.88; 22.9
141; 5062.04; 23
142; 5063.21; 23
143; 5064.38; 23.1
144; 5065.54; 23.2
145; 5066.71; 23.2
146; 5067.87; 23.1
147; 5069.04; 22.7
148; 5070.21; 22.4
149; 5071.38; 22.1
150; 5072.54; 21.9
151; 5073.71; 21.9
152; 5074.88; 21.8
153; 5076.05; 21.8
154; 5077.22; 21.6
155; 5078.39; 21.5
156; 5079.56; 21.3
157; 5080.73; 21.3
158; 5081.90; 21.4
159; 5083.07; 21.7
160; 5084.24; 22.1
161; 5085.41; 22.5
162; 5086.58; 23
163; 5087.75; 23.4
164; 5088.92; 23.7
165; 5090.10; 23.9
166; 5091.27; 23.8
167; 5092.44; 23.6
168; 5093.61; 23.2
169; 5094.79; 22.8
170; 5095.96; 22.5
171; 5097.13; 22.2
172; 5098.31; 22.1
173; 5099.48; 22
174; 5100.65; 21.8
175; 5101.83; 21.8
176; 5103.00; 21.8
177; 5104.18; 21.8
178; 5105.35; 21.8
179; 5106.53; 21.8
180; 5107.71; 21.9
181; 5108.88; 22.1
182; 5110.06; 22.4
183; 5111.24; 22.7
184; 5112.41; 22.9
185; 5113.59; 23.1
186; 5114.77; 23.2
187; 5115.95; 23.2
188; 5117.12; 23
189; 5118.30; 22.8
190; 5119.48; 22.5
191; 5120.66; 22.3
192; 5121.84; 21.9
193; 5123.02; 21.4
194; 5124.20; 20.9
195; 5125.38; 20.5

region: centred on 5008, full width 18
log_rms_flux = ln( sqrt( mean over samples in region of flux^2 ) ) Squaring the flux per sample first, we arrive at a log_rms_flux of 3.10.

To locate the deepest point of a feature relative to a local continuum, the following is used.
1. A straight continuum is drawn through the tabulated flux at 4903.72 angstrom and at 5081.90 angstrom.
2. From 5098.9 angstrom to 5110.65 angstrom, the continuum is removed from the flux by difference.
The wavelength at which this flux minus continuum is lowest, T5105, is 5100.65 angstrom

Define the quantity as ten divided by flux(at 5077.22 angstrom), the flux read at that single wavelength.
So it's 0.463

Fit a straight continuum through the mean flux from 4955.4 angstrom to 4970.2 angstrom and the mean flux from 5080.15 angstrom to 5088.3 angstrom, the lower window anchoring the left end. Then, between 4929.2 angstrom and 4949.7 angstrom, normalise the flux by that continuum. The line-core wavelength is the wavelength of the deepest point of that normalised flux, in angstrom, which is 4930.90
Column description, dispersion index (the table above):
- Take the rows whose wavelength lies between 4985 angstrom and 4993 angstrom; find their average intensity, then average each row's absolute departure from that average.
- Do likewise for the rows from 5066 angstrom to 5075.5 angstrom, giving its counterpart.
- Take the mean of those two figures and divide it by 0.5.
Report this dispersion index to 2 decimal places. 0.86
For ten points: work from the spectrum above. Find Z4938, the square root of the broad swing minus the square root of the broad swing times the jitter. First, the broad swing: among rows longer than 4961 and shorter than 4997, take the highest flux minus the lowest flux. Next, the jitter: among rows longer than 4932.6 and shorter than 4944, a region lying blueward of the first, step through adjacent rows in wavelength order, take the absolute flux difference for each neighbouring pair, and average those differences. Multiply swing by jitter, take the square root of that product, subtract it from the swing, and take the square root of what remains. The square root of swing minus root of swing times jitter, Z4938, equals 1.6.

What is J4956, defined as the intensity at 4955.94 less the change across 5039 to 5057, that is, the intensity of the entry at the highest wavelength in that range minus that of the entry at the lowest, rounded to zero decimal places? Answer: 24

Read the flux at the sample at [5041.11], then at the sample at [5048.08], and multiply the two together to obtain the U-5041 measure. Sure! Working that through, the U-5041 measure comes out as 466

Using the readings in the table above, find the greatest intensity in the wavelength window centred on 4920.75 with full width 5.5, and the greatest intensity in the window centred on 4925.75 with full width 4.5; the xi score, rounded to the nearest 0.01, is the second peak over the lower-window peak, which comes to 1.08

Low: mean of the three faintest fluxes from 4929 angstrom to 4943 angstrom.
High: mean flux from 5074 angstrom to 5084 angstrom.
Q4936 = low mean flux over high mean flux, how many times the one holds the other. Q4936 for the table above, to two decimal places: 1.13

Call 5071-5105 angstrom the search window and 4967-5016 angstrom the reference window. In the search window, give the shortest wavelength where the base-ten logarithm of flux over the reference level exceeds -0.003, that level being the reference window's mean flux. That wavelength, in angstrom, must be 5071.38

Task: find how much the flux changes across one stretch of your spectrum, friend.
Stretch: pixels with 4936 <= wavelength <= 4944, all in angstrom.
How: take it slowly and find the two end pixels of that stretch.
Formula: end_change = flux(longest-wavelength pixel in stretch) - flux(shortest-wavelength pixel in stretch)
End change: 0.90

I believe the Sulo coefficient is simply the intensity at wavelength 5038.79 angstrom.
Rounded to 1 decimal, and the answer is 22.1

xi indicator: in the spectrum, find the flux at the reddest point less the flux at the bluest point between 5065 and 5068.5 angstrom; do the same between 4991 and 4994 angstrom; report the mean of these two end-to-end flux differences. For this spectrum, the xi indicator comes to 0.15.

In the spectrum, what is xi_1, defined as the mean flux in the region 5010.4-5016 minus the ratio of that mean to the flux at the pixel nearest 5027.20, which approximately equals 20.8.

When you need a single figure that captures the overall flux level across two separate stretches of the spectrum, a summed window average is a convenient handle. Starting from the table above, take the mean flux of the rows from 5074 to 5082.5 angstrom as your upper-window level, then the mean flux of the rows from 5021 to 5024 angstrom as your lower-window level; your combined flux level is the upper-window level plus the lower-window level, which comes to 42.5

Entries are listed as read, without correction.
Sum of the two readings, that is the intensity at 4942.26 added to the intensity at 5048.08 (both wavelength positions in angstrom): 47.2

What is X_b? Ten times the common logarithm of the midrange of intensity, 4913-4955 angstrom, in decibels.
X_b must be 13.81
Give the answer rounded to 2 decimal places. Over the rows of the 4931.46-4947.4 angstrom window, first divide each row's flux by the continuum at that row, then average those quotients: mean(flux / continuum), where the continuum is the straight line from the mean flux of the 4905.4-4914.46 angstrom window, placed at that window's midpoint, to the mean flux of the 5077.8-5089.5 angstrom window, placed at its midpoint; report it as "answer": 1.04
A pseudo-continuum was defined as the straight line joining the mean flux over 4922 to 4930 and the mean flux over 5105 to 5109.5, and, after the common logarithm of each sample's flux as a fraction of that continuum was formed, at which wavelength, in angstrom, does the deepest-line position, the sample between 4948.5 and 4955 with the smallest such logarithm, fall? 4954.80 angstrom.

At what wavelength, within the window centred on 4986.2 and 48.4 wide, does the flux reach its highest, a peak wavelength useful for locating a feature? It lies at 4962.79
